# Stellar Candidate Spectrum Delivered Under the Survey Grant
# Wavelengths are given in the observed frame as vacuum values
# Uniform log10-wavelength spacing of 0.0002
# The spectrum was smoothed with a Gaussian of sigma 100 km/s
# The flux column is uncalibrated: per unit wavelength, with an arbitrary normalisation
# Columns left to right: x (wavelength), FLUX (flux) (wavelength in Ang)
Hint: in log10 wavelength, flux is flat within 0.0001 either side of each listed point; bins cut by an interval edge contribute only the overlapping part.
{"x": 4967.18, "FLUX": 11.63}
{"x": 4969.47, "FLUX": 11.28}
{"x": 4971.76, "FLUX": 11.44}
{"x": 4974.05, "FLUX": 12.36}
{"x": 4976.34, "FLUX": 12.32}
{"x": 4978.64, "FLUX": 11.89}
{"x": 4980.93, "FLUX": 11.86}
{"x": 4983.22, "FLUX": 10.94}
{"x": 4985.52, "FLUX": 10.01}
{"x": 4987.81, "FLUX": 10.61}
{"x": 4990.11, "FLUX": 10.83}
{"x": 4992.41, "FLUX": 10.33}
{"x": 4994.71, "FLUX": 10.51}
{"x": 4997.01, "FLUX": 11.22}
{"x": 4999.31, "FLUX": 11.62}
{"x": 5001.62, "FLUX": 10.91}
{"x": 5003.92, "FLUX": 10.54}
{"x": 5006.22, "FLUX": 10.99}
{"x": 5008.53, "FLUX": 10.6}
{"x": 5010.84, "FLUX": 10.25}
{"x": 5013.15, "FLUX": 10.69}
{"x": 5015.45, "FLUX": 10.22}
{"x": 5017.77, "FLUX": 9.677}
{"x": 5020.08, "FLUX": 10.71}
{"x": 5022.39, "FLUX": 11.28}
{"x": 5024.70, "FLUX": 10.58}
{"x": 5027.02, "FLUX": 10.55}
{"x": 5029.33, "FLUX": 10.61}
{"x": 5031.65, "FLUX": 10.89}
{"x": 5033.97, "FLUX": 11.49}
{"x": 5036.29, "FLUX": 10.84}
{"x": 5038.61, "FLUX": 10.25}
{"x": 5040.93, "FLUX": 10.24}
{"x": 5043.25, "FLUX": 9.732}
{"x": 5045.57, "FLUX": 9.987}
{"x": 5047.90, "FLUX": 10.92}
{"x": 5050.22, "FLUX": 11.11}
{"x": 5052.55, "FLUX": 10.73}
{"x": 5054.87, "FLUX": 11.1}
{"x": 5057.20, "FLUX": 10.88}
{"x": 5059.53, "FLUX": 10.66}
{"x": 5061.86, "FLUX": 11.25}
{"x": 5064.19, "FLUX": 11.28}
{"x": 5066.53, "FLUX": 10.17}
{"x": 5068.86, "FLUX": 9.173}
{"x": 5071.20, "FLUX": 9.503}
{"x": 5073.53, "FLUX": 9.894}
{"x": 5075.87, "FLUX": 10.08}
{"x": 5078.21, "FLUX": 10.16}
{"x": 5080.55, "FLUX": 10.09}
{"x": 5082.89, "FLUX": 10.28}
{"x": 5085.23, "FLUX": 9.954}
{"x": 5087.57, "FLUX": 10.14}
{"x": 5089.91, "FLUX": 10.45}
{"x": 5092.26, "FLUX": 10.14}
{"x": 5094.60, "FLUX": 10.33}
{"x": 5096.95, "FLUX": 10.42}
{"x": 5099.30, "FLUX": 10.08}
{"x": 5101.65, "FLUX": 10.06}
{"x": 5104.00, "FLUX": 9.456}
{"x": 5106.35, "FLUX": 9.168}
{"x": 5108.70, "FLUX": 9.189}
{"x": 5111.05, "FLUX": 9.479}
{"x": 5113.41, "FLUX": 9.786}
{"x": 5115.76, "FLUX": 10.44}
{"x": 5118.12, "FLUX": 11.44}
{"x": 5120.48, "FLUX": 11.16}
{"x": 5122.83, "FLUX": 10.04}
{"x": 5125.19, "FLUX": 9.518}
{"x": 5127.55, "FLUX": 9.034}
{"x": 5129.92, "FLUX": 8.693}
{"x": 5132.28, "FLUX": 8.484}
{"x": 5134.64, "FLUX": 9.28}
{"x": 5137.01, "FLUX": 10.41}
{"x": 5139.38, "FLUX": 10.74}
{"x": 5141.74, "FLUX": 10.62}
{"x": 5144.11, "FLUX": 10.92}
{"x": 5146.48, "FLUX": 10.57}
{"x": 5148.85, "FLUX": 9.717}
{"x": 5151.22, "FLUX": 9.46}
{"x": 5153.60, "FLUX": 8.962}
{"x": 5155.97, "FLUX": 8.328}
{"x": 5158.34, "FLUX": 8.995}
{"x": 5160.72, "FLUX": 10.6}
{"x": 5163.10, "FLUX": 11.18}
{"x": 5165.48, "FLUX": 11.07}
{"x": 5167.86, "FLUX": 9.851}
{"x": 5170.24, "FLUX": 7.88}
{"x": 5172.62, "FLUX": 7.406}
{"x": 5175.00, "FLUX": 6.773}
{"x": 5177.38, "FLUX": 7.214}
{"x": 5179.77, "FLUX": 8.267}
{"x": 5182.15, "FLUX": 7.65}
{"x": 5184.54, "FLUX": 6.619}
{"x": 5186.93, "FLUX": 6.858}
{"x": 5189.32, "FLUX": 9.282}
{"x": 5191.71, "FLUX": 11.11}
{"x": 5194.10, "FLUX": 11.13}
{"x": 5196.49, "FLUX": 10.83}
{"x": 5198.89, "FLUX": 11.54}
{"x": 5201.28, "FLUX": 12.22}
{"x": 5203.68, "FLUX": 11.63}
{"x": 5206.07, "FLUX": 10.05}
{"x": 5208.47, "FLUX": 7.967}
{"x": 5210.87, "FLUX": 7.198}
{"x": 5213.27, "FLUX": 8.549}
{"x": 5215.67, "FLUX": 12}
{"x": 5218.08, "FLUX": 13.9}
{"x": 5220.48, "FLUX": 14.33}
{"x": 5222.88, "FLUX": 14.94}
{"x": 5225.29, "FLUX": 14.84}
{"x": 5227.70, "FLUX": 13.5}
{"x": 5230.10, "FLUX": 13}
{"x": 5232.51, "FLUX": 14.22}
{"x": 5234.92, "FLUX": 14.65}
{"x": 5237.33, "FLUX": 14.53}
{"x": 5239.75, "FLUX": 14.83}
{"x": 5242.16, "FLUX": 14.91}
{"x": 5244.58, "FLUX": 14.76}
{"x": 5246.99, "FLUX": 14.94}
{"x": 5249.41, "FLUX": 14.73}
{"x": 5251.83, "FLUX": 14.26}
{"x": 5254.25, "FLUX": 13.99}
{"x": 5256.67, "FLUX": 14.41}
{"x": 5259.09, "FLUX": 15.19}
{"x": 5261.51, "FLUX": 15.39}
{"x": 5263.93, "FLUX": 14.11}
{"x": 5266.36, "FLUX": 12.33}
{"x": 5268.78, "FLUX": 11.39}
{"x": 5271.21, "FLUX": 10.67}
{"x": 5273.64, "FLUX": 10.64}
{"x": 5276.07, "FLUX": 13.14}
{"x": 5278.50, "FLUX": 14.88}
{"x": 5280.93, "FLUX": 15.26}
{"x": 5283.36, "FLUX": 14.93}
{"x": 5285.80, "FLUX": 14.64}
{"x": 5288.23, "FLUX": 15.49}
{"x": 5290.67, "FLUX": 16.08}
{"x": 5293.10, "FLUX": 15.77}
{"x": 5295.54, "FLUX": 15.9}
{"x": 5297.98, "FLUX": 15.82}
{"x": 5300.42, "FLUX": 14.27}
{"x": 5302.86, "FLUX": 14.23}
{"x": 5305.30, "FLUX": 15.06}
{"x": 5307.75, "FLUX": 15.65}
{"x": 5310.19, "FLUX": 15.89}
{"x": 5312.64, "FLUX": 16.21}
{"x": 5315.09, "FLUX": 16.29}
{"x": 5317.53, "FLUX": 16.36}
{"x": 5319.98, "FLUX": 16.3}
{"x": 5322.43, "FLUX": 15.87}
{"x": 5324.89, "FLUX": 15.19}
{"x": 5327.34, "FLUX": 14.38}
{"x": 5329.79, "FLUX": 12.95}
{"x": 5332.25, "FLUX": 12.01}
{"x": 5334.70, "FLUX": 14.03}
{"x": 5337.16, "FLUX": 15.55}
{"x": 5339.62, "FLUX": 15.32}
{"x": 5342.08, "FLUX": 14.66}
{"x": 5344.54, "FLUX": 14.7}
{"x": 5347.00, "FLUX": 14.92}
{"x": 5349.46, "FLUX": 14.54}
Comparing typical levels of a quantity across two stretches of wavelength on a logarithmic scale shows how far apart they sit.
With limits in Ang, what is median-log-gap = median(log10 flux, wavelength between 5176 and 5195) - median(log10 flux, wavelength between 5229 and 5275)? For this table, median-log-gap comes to -0.26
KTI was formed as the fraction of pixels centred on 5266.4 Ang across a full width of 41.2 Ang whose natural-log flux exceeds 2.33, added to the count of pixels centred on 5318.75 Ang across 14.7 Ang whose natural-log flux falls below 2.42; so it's 1.0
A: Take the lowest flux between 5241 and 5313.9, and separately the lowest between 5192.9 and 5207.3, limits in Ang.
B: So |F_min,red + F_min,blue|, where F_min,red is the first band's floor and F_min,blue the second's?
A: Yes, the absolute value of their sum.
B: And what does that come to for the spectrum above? 20.7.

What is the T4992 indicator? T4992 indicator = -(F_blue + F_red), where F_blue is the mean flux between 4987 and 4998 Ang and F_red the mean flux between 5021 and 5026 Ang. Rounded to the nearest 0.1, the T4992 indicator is -21.6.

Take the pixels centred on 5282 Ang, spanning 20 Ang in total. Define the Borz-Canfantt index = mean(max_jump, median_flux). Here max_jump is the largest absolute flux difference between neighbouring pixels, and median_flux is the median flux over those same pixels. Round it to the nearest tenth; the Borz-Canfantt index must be 8.7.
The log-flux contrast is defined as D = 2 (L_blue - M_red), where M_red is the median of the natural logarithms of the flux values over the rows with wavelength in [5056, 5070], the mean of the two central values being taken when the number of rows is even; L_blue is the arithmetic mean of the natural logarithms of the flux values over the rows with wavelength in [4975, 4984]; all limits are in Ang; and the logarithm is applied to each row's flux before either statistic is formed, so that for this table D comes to 0.2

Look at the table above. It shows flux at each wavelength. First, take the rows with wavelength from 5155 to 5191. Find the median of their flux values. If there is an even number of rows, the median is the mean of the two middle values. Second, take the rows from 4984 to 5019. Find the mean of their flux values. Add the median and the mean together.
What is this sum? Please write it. 19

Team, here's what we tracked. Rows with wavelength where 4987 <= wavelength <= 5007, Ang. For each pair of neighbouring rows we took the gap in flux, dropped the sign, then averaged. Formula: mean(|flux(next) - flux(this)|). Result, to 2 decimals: 0.44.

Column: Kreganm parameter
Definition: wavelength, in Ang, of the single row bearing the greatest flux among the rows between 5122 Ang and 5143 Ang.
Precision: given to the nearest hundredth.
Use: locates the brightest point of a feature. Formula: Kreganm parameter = 5139.38 Ang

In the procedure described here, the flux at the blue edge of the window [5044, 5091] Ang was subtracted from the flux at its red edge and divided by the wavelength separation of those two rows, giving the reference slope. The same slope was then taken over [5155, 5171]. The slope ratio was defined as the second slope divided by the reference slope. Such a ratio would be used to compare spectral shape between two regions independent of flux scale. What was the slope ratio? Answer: -3.0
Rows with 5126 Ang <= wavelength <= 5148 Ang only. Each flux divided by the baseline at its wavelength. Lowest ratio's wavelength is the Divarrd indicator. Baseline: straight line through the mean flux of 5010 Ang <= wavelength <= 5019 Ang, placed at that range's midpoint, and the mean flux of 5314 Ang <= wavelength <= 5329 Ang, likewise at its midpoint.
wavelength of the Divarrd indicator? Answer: 5132.28 Ang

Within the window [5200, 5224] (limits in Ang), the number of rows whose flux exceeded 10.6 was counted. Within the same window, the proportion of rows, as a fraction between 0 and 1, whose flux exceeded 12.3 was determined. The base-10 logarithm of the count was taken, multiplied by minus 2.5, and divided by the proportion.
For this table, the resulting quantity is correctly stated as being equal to -6.5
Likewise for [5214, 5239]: -2.8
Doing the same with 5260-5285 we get -3.6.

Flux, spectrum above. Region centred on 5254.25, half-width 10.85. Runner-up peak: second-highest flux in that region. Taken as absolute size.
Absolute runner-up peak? 15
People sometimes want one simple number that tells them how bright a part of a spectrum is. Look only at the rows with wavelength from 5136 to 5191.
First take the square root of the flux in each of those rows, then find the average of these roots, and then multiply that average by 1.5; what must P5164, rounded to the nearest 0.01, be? 4.51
